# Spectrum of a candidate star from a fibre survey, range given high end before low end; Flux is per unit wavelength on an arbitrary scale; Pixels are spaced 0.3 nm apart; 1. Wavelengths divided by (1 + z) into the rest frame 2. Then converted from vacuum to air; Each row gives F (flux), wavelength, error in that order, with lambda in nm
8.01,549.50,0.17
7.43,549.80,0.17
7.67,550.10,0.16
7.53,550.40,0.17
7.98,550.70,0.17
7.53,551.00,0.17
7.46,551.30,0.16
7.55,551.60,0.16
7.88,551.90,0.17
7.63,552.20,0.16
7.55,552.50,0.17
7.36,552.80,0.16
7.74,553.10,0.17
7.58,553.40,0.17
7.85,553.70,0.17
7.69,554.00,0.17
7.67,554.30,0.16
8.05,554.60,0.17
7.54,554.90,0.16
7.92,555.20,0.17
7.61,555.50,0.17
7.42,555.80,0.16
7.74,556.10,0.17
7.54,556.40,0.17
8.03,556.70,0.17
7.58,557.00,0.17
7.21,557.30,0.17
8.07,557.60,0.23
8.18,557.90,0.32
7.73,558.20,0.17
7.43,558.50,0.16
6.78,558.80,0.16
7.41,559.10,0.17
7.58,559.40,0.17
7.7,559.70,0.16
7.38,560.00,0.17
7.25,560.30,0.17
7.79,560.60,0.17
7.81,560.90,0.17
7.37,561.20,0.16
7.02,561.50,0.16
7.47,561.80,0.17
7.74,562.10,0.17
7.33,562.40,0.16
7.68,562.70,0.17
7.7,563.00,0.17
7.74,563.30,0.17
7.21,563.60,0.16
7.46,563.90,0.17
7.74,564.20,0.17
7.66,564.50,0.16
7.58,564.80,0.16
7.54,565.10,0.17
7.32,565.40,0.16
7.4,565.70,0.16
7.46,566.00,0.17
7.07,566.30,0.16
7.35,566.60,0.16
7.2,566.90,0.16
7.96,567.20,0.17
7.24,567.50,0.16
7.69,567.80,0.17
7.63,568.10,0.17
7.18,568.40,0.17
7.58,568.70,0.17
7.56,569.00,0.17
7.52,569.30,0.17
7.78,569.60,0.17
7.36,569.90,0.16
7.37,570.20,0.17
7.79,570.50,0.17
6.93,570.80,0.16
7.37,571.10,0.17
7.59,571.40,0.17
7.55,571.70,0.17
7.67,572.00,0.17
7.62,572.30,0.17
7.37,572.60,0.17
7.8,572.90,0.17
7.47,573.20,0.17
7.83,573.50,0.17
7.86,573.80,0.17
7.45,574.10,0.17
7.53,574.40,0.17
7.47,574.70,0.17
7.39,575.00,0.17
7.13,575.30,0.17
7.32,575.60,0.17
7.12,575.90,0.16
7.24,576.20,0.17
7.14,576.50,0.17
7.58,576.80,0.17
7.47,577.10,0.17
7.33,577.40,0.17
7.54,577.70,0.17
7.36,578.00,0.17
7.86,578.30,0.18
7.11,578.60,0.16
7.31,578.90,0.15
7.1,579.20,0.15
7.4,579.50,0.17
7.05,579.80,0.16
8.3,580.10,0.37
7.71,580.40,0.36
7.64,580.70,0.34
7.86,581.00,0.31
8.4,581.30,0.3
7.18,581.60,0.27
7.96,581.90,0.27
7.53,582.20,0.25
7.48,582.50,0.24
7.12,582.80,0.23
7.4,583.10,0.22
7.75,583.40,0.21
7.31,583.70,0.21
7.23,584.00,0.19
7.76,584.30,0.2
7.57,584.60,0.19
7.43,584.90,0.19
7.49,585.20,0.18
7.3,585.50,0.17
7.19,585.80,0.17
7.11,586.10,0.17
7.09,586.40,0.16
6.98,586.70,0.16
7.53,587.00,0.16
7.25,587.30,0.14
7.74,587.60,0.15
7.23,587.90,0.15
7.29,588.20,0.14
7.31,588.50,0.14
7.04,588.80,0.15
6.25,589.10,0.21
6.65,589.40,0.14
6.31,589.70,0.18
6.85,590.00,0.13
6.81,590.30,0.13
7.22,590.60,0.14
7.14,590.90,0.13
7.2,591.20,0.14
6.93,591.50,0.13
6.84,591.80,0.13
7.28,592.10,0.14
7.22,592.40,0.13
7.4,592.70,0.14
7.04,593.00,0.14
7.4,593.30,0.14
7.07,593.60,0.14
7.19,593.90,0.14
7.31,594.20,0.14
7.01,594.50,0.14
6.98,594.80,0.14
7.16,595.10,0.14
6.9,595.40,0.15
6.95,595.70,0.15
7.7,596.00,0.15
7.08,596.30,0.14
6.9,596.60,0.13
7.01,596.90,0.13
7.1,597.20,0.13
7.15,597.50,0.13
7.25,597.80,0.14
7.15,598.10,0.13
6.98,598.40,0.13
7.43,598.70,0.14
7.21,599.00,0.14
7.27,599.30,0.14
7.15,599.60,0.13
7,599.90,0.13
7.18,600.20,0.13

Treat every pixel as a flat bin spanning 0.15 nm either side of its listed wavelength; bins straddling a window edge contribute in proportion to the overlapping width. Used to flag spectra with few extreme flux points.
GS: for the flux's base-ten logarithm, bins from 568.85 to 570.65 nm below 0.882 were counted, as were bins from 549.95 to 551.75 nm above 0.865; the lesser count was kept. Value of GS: 4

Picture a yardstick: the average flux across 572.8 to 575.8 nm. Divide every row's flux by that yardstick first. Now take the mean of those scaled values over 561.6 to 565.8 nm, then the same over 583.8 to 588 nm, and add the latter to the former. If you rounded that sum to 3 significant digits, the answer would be 1.98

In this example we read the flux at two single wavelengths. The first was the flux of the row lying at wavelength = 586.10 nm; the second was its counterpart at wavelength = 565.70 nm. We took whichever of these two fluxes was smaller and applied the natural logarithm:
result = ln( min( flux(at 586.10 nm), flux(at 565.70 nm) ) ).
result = 1.96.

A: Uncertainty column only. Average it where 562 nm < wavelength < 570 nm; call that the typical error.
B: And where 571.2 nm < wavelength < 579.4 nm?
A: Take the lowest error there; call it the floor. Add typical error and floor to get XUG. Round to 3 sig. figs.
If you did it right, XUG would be 0.316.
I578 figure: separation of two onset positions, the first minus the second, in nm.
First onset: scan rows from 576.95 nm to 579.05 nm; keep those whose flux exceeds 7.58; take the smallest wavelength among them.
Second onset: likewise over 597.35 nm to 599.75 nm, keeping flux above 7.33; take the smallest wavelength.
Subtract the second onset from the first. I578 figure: -20.40 nm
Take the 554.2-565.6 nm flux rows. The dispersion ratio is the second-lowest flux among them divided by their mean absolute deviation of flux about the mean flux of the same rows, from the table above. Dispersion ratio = 32.1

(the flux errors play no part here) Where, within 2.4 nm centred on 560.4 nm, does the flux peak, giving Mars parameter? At 560.90 nm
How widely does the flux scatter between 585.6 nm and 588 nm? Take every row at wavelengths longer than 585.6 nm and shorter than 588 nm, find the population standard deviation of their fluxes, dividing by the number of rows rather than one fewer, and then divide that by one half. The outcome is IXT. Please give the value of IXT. 0.47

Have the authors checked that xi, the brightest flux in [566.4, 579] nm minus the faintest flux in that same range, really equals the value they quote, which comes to 1.0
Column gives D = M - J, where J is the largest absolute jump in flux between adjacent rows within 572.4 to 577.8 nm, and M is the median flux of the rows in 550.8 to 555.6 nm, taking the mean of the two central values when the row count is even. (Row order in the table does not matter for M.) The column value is 7.18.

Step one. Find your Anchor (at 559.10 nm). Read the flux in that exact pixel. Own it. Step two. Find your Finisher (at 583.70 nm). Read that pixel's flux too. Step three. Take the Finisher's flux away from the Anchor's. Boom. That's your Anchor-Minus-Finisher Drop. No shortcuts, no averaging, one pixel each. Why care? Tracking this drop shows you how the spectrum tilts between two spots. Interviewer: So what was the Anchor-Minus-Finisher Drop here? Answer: 0.10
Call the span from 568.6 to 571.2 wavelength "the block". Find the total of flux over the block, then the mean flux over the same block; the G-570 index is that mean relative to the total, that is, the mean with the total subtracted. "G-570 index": -60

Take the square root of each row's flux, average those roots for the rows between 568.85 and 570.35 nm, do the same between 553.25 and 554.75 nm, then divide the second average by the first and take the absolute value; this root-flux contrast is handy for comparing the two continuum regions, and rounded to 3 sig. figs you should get 1.02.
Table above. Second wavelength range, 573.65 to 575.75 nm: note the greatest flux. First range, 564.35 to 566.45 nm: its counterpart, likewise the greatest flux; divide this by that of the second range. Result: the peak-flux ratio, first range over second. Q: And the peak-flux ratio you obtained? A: 0.97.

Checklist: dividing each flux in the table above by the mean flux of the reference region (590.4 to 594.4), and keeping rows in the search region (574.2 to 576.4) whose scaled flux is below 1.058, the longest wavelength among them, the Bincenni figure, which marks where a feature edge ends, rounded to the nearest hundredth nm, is 576.20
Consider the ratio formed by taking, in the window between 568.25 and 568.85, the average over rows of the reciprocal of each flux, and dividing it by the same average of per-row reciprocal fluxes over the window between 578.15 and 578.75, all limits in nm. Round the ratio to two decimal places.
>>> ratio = 1.01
